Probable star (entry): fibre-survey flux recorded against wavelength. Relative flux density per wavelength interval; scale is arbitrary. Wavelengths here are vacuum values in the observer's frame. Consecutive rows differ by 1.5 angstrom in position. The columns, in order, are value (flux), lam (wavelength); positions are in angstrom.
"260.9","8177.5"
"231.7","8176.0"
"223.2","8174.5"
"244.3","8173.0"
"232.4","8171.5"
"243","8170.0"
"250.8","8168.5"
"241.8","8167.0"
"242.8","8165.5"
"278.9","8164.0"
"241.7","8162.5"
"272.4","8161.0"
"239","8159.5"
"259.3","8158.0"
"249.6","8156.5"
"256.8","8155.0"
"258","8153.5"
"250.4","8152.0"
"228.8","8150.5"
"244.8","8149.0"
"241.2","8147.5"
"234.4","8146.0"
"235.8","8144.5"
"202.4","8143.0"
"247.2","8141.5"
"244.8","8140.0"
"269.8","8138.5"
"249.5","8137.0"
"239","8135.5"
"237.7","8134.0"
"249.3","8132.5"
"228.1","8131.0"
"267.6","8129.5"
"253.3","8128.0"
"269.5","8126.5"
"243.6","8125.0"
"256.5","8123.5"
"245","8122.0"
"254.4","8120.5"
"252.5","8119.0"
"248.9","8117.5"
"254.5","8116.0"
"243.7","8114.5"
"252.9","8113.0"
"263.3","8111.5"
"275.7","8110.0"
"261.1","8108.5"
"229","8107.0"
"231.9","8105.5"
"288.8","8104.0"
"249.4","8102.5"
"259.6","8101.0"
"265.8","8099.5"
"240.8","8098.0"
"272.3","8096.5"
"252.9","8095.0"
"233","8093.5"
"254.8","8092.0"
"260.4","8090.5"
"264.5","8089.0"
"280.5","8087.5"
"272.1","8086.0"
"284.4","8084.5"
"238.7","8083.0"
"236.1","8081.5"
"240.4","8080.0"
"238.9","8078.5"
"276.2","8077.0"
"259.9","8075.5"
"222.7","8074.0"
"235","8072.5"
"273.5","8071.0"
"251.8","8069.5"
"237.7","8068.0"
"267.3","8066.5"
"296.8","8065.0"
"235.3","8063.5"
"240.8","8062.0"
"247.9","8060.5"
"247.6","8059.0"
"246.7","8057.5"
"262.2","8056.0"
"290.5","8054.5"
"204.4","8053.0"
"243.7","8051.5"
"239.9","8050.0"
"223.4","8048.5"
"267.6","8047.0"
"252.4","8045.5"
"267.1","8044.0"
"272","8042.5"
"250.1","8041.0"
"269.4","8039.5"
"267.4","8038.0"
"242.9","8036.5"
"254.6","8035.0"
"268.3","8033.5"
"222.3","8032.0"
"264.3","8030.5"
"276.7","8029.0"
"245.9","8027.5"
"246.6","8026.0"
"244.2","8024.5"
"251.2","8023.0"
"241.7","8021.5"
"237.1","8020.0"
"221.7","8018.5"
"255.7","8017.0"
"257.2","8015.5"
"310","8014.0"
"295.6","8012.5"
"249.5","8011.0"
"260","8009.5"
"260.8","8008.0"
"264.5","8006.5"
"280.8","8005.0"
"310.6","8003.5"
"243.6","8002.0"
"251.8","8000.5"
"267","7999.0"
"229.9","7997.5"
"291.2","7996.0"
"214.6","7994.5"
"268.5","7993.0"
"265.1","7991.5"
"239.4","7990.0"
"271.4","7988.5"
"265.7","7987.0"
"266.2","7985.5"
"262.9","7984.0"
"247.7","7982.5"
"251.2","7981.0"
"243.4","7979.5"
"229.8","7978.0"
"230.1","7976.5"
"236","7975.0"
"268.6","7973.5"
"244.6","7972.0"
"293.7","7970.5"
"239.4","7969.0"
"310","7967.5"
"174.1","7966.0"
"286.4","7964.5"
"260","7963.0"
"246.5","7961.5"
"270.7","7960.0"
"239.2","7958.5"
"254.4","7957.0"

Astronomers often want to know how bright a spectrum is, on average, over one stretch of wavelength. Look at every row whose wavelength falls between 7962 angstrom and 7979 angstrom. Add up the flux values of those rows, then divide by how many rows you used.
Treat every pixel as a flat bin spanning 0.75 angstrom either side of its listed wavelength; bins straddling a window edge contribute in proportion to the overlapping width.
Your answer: 252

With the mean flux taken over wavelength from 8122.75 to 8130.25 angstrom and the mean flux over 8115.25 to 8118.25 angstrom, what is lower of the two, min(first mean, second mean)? 252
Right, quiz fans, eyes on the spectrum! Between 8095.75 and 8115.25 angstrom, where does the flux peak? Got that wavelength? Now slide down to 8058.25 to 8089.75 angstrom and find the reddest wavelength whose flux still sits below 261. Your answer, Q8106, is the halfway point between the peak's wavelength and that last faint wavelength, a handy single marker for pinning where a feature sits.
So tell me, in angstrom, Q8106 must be 8093.5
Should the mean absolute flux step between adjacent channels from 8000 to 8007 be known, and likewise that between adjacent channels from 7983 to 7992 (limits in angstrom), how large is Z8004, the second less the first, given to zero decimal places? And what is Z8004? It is -17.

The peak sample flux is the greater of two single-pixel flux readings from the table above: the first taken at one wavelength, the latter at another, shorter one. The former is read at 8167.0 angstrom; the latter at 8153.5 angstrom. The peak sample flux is 258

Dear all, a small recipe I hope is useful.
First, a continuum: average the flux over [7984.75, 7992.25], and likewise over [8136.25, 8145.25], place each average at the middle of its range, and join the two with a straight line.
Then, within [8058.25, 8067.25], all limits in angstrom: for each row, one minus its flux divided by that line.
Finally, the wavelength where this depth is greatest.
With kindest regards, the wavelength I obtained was 8063.5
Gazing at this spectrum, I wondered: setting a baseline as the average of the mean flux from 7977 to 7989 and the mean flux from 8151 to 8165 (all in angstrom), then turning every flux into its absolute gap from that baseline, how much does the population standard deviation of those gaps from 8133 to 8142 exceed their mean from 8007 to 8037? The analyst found -11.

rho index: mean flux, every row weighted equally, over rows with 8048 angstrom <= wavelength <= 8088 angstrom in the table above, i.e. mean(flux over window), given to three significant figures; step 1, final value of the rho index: 252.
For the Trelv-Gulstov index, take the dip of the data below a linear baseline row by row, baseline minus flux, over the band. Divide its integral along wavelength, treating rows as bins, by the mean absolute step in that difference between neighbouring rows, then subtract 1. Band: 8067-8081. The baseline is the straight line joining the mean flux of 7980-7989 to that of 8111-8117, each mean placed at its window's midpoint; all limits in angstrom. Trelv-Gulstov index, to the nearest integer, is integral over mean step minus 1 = 3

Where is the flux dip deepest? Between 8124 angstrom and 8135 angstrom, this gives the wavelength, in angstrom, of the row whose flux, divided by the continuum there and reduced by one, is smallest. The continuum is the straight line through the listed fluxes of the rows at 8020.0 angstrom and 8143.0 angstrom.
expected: 8131.0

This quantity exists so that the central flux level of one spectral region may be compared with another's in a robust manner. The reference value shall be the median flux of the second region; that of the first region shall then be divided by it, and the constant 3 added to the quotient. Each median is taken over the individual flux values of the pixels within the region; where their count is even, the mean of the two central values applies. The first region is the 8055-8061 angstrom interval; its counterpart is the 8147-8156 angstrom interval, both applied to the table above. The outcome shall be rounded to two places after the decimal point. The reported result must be 4.00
